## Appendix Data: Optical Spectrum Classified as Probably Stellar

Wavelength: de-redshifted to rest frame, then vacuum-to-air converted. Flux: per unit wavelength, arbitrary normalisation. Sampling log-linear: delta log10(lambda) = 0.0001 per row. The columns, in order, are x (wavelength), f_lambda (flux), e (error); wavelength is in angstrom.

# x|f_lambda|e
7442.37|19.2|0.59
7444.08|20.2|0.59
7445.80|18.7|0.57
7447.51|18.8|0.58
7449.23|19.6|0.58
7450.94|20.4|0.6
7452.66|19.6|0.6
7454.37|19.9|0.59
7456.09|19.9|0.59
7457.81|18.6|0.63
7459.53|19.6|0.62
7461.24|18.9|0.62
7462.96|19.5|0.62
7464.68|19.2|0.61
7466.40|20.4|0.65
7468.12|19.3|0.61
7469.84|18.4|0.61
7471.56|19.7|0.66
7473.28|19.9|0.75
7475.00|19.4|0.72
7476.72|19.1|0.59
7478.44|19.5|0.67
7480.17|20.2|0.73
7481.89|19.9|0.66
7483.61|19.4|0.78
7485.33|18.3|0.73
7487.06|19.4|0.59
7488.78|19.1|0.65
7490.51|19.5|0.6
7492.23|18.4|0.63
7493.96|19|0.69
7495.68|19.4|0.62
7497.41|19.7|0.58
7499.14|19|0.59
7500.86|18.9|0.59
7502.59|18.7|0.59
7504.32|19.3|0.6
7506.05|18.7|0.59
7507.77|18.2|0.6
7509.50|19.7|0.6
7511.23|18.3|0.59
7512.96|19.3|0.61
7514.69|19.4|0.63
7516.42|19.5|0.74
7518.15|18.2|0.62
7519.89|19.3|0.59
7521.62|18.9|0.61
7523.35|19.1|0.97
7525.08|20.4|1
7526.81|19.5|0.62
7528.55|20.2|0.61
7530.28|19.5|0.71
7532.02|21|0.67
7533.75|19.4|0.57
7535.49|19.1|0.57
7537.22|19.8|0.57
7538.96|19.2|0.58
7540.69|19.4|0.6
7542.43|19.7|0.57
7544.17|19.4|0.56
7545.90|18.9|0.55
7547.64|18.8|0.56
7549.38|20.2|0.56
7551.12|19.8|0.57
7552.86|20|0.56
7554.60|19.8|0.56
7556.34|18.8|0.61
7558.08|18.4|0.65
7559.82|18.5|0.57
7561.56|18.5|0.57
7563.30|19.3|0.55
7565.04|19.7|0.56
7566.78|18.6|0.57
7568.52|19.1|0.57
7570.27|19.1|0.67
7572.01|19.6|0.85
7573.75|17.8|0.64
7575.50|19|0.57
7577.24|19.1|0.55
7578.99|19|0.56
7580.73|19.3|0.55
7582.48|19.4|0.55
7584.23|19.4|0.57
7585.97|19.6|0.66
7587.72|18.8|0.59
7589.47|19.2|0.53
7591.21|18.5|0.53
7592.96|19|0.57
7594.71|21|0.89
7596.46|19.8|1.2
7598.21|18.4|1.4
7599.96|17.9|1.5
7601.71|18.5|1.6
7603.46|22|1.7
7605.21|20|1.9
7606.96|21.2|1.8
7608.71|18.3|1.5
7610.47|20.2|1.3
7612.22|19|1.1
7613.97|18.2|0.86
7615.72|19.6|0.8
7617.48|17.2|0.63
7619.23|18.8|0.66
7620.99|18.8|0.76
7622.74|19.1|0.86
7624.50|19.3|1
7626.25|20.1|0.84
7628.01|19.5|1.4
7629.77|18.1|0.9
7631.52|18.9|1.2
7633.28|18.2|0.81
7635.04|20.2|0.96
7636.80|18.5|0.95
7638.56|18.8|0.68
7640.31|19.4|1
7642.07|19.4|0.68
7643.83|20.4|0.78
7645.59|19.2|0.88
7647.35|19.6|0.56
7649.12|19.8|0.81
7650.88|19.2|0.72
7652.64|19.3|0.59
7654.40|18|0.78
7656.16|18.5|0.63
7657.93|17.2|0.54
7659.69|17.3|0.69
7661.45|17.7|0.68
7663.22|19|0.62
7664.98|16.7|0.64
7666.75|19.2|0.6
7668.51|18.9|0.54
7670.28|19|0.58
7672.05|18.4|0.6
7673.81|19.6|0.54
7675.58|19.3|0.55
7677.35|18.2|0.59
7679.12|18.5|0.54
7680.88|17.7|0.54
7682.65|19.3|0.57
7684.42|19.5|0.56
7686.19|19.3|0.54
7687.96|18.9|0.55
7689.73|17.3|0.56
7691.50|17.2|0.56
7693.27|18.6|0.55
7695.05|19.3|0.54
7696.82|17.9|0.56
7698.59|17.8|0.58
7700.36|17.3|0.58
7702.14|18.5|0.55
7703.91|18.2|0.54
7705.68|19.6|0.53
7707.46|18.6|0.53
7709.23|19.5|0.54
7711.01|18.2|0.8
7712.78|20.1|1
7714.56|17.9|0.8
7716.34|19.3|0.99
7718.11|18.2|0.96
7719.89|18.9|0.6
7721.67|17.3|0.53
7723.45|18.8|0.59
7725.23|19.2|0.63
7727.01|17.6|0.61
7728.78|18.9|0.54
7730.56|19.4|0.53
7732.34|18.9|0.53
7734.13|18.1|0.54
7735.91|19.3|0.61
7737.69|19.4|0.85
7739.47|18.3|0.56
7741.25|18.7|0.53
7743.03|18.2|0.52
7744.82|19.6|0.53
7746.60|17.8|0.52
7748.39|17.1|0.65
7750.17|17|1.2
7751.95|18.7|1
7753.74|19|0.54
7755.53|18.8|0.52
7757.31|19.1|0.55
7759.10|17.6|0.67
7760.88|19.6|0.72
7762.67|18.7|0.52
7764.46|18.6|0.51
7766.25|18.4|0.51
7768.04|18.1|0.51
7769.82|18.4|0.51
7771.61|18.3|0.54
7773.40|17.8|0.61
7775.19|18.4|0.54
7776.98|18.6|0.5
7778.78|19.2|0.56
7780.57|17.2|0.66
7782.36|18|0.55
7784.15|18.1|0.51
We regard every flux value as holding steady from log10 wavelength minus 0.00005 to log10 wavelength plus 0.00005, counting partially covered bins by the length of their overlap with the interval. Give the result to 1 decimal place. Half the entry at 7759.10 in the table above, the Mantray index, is 8.8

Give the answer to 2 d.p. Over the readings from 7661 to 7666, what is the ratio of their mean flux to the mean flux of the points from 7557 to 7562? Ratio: 0.96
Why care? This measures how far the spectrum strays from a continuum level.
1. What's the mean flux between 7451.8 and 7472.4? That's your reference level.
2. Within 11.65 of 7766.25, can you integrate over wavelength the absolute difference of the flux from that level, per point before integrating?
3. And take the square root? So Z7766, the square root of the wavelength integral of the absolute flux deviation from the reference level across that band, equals 4.7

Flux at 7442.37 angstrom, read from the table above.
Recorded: 19.2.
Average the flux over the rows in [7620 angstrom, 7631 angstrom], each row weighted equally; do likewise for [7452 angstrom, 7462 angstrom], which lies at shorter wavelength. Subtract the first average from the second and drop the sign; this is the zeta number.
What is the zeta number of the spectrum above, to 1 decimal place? 0.3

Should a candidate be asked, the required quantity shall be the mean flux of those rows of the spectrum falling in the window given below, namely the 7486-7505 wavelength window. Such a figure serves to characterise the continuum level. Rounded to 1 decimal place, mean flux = 19.1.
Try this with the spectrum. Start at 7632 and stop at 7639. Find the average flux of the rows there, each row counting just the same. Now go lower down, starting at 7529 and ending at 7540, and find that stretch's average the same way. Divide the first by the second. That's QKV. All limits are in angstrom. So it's 0.96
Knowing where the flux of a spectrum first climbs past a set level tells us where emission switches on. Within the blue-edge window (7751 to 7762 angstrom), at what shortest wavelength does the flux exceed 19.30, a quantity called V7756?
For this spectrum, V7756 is 7760.88 angstrom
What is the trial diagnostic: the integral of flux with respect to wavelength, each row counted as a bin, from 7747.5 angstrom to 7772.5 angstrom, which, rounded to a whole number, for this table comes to 460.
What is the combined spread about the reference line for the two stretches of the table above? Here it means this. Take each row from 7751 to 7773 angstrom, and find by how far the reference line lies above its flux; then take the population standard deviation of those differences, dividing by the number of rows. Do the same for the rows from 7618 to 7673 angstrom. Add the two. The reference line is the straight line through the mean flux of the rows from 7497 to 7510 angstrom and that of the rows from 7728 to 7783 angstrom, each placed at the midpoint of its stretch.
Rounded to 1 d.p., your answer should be 1.3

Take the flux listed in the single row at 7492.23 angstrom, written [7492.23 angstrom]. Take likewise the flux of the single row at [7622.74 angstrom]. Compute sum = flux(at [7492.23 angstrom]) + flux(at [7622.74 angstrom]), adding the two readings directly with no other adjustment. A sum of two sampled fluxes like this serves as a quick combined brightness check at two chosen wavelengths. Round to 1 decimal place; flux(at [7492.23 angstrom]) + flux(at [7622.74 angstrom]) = 37.5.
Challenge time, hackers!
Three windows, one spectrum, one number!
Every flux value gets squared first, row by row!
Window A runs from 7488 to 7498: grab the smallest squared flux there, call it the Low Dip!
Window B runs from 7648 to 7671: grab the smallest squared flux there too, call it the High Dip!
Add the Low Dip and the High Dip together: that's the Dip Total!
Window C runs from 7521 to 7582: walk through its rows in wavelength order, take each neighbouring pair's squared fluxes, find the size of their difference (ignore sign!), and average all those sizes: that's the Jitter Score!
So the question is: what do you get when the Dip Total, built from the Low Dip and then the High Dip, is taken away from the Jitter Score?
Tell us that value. -594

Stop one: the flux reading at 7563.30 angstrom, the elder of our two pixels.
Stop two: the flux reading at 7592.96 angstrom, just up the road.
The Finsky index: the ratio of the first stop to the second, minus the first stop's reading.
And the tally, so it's -18.3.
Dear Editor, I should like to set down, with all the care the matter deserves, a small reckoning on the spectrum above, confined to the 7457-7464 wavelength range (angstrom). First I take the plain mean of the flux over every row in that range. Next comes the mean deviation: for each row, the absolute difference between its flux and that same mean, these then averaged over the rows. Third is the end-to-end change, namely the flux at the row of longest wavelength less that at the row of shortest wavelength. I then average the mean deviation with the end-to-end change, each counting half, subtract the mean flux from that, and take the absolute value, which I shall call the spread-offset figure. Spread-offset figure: 18.5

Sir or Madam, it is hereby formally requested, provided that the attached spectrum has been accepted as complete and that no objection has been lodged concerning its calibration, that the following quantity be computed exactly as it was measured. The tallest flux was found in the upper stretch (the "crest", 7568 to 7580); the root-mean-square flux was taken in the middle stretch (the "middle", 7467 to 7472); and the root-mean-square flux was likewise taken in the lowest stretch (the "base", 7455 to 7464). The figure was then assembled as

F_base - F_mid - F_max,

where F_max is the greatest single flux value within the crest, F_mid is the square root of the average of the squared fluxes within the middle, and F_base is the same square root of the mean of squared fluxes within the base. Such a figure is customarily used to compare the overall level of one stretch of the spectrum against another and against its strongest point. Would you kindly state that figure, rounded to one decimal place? -19.4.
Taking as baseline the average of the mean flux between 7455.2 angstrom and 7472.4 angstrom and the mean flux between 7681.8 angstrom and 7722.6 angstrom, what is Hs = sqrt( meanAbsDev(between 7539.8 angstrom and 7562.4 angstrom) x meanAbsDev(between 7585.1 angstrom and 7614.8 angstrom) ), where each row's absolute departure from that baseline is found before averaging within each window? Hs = 0.72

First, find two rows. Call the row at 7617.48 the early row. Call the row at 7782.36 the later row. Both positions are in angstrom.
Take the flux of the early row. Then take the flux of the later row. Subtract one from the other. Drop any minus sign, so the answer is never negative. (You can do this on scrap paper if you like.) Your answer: 0.80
